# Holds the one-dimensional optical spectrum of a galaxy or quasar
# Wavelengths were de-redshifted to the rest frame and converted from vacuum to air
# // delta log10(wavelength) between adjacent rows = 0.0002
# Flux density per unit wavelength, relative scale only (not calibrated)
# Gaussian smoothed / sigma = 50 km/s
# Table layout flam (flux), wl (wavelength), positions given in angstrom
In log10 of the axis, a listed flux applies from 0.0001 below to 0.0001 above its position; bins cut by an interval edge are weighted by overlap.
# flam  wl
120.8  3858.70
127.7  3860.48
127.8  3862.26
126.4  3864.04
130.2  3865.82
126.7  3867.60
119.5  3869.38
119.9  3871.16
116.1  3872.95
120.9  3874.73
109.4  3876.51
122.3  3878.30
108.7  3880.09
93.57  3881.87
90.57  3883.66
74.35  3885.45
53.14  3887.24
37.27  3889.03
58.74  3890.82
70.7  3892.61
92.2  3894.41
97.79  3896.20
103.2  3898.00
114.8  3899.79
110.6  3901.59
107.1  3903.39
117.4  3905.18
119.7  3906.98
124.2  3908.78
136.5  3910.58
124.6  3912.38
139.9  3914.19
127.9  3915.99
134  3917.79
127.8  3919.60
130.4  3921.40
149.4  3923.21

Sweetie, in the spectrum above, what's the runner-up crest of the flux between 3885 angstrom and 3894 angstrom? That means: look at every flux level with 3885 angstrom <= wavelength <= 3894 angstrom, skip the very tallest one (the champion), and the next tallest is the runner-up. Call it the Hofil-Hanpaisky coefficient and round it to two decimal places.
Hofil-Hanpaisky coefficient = 70.70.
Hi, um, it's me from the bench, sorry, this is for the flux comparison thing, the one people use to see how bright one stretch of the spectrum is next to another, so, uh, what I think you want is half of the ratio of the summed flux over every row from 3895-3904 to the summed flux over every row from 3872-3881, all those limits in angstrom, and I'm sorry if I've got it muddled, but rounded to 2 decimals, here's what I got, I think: 0.46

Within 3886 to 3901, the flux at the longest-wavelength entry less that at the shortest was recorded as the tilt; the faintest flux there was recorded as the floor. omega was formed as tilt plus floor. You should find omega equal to 99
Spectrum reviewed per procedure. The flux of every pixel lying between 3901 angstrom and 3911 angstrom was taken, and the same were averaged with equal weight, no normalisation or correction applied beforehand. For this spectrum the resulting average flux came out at 119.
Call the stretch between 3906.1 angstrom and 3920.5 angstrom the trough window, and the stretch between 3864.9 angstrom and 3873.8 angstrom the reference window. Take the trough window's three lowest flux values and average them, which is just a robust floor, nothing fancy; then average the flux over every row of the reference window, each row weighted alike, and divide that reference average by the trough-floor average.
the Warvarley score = 1.00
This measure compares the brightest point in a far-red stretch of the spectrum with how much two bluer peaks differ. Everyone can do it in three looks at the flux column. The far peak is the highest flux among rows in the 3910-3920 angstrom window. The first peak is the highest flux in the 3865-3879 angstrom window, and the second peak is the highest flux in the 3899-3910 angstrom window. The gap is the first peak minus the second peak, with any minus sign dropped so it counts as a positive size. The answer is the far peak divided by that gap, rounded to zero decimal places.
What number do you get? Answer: 23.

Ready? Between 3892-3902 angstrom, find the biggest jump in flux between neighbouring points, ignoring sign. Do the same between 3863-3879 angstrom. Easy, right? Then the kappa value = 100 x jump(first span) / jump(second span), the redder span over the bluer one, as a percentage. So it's 167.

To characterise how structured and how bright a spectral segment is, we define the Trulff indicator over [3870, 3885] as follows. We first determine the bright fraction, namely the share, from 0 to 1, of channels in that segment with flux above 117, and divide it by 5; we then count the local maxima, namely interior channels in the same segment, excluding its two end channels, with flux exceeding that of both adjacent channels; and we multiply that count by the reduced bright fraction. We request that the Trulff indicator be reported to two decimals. 0.15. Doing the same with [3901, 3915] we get 0.15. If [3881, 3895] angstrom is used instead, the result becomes 0.00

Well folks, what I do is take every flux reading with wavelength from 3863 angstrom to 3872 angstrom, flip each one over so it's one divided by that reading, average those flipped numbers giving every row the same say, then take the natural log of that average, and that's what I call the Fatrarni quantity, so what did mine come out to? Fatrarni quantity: -4.82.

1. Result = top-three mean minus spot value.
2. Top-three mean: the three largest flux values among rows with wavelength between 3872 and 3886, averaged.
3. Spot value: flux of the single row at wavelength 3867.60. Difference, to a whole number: -7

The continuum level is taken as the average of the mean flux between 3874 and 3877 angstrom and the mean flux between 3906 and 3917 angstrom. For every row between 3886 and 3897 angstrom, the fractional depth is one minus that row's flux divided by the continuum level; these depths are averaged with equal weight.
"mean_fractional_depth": 0.4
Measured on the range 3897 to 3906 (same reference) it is 0.1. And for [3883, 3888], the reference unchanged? 0.4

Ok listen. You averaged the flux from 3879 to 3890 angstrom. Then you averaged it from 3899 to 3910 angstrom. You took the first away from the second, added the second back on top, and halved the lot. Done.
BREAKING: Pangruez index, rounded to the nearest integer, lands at 78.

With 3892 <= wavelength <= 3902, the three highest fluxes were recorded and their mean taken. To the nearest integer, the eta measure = 110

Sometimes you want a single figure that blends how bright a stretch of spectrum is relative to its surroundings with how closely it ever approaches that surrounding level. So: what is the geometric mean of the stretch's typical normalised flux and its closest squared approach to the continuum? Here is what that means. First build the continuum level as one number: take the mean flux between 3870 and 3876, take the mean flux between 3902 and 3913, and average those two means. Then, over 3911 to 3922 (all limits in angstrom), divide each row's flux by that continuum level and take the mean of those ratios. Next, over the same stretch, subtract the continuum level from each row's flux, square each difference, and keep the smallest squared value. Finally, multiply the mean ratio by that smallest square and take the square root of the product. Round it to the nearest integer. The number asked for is 5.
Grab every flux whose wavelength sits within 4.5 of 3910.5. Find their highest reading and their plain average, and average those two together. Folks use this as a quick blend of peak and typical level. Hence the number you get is 134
